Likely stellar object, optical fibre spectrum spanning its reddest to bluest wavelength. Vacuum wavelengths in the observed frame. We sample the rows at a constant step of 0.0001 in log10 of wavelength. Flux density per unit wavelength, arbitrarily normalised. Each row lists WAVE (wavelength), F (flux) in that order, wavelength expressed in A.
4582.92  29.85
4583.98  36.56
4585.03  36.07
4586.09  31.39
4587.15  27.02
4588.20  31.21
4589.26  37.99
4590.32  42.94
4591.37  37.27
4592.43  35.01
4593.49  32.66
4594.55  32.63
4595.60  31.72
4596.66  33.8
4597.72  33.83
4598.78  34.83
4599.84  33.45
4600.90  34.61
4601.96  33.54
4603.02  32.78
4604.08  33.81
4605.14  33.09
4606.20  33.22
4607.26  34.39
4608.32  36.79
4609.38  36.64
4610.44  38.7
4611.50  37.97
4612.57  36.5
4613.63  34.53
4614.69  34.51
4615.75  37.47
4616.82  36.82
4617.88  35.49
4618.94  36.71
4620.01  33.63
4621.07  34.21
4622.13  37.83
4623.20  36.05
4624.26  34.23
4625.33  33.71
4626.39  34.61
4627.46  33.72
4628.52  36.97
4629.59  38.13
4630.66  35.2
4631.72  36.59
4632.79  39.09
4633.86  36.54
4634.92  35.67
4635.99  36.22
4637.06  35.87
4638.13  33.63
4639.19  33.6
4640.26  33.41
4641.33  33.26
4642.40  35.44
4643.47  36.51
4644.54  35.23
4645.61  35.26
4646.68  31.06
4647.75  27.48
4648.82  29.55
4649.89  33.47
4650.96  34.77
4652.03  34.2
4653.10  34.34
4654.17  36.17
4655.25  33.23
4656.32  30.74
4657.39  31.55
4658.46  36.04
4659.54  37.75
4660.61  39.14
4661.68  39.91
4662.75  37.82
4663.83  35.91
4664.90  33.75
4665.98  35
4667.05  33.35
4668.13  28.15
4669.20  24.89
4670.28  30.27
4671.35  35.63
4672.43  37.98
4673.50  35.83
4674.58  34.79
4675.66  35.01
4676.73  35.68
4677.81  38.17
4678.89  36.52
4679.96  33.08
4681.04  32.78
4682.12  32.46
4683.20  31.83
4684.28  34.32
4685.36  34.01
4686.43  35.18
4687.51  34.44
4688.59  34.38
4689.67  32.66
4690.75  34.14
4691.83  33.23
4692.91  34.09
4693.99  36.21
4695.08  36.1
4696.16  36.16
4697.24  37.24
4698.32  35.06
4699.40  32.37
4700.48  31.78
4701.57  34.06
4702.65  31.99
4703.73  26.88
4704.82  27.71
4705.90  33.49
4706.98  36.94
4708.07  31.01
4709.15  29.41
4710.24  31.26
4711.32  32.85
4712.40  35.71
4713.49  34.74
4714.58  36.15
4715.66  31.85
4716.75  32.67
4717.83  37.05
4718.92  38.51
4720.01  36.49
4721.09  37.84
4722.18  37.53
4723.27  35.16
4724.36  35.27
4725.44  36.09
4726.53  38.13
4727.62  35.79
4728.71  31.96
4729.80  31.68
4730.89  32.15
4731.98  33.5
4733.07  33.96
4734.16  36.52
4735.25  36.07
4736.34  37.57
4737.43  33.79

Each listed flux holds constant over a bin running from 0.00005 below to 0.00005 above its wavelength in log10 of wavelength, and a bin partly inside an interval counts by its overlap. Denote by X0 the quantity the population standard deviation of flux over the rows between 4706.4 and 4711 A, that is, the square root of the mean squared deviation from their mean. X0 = 2.9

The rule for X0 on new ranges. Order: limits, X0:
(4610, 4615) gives 1.7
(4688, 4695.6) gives 1.2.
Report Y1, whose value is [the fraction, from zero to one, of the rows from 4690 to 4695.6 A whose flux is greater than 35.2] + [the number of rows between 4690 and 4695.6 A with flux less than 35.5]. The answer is 3.4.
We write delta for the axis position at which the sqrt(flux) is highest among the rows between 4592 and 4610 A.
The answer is 4608.32 A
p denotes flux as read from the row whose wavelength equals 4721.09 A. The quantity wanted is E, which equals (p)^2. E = 1432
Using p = 37.84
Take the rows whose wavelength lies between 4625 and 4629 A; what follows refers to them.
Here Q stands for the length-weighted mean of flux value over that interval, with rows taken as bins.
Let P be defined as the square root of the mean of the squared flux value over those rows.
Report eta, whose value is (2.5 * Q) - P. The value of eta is 52.3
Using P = 34.8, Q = 34.8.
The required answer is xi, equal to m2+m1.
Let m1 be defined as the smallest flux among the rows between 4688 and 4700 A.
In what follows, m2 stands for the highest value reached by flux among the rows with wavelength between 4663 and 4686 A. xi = 70.5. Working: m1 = 32.37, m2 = 38.17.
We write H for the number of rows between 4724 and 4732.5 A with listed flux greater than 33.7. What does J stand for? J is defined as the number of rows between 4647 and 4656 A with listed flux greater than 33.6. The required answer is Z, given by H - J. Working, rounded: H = 4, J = 4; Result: 0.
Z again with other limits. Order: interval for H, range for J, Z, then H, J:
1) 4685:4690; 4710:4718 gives 0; 4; 4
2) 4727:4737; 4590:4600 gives -1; 5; 6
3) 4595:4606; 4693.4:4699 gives 0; 5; 5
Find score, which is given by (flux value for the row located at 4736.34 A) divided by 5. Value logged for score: 7.5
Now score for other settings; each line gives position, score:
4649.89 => 6.7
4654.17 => 7.2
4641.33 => 6.7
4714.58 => 7.2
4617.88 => 7.1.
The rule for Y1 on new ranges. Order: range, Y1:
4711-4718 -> 4.4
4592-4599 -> 7.0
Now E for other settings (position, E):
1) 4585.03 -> 1301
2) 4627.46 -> 1137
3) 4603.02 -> 1075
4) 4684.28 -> 1178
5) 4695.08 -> 1303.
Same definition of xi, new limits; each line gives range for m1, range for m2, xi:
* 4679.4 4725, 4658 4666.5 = 66.8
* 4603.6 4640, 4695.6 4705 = 70.3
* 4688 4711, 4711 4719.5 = 65.4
